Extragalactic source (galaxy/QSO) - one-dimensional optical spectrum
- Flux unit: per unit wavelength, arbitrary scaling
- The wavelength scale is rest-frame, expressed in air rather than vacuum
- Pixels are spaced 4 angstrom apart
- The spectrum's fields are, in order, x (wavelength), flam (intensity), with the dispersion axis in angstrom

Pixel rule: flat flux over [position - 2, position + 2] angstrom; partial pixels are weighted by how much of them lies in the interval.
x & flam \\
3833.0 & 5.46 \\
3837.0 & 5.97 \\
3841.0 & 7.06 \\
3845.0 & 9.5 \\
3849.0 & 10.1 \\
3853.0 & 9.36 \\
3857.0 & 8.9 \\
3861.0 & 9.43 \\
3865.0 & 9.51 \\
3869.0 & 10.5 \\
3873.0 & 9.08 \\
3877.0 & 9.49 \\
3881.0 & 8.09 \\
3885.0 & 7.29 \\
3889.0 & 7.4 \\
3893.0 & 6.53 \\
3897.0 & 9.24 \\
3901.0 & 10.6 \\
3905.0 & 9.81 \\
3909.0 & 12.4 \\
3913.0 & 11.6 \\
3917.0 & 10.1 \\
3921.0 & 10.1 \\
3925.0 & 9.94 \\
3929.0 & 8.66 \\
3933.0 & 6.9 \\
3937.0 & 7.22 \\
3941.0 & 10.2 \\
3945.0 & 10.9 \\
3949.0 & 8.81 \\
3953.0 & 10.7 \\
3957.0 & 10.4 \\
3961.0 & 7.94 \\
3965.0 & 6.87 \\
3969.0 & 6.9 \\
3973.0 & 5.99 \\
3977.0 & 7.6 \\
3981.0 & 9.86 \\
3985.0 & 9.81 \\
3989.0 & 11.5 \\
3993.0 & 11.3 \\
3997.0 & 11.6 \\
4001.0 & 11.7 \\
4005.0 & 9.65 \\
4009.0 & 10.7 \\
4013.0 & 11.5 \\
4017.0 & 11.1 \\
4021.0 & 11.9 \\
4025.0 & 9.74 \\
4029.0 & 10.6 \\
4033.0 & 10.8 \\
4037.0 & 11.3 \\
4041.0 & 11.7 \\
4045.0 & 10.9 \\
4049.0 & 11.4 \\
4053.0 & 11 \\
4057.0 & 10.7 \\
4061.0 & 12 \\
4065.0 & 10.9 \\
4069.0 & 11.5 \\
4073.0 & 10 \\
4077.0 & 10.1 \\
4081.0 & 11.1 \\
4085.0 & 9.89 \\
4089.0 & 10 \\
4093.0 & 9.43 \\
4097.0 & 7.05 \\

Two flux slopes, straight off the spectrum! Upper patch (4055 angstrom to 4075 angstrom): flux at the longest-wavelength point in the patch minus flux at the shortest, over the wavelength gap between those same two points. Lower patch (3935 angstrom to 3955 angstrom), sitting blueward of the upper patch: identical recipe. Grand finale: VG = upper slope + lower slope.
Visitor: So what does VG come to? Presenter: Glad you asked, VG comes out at 0.17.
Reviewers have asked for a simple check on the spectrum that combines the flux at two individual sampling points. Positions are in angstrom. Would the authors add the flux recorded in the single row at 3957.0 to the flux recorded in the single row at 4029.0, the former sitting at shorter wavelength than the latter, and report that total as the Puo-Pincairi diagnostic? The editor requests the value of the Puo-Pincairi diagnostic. 21.0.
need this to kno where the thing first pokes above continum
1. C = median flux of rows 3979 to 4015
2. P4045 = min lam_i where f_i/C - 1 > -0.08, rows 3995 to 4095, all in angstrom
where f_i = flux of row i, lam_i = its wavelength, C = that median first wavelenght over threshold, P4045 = 3997.0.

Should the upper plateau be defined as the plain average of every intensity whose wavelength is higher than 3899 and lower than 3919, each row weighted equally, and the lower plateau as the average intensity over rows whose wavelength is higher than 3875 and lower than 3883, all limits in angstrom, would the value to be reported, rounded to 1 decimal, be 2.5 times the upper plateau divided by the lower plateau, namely 3.1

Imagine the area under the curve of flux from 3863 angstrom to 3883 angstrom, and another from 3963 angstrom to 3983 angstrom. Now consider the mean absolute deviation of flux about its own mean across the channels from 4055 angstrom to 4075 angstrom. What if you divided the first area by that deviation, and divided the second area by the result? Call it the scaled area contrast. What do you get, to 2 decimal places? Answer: 0.47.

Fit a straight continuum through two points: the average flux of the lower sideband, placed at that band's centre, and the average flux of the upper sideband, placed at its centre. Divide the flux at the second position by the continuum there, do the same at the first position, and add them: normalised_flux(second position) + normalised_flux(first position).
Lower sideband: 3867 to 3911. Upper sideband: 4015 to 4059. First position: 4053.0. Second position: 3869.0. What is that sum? 2.16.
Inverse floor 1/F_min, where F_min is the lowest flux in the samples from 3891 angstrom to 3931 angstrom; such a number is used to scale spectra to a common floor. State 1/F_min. 0.15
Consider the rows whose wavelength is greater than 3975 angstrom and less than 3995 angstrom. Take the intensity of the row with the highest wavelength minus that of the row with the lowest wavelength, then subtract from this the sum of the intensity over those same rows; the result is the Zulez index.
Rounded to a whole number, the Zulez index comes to -46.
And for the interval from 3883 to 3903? -38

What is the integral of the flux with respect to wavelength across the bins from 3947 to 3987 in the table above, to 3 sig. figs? 340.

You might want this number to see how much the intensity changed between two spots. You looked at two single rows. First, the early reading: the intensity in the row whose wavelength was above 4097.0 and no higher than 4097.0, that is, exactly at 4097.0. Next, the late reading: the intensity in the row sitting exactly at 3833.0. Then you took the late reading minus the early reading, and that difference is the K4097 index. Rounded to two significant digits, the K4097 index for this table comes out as -1.6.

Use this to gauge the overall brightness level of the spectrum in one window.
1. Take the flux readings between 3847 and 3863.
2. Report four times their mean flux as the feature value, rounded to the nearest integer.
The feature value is 38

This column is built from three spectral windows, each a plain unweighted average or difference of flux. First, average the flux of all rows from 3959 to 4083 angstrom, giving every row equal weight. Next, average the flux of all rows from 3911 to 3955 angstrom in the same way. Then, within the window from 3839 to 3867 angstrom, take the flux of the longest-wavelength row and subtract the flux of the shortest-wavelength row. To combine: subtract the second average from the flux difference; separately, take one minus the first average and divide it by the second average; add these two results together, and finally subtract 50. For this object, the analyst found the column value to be -58.1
